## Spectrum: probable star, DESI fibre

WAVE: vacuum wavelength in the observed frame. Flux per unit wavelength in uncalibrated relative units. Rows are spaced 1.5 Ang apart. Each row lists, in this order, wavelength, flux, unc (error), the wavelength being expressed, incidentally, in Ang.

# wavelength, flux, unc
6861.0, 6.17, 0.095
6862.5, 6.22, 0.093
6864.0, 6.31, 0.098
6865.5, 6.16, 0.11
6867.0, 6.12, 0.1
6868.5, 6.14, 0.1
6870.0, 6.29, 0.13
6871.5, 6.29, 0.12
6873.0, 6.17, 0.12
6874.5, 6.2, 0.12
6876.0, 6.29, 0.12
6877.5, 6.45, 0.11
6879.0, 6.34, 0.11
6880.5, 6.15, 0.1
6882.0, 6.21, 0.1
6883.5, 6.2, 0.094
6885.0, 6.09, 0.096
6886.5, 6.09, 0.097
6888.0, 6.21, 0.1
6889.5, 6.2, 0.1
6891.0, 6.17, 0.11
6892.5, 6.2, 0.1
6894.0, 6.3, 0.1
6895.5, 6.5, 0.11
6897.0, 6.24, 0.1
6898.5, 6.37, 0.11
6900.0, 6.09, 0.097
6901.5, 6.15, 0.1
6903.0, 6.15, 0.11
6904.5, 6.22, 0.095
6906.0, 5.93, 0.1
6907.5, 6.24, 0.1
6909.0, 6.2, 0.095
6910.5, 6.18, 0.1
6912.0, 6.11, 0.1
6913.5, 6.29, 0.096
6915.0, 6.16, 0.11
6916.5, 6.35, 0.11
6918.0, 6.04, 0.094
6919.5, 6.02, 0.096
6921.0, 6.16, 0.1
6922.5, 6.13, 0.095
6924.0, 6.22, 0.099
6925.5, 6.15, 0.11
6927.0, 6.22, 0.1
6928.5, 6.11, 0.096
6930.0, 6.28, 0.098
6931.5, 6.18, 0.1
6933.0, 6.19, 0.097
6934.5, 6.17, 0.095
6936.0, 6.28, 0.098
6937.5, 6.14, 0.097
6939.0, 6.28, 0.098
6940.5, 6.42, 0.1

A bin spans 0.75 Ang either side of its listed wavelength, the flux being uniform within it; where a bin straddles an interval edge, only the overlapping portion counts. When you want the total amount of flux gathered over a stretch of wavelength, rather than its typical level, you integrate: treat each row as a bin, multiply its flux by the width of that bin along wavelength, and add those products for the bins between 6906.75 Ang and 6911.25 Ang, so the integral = 27.93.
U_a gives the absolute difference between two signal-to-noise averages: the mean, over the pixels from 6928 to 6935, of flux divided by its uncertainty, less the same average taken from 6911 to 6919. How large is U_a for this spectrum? 3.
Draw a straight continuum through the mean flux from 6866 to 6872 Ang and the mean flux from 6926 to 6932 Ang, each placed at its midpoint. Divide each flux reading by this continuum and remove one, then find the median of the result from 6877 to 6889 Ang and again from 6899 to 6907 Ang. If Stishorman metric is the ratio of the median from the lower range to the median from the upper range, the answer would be 0.0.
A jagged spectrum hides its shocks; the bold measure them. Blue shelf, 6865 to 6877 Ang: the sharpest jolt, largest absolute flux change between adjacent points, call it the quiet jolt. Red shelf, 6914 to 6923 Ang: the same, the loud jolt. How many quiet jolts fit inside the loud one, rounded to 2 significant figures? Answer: 2.1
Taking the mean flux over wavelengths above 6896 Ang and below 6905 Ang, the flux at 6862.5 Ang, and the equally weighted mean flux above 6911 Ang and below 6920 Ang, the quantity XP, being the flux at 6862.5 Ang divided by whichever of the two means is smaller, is 1.01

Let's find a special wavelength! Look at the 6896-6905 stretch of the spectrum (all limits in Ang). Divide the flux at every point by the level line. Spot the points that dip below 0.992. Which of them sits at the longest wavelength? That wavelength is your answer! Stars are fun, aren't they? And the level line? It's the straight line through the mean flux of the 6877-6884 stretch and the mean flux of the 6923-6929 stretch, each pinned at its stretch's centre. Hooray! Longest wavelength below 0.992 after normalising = 6903.0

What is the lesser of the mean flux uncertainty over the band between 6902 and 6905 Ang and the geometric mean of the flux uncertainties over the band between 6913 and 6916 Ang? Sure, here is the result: 0.103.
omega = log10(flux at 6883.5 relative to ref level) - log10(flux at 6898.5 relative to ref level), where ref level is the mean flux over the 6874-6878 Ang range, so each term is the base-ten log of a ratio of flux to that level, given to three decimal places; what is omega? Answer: -0.012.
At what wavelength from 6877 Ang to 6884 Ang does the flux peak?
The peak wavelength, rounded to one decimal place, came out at 6877.5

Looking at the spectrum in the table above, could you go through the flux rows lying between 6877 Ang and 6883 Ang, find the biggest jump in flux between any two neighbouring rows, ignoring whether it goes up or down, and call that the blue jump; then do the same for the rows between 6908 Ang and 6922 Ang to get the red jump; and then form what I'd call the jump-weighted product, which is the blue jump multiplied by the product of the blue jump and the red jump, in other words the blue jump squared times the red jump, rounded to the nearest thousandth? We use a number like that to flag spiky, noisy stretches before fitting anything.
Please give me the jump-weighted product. 0.011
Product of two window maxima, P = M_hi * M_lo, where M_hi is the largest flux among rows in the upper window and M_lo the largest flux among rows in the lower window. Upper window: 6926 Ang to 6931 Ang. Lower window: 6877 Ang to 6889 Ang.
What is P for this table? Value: 40.5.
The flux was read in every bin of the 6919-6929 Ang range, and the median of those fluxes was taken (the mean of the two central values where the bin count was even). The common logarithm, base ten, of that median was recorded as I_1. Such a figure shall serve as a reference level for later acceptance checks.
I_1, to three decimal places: 0.789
